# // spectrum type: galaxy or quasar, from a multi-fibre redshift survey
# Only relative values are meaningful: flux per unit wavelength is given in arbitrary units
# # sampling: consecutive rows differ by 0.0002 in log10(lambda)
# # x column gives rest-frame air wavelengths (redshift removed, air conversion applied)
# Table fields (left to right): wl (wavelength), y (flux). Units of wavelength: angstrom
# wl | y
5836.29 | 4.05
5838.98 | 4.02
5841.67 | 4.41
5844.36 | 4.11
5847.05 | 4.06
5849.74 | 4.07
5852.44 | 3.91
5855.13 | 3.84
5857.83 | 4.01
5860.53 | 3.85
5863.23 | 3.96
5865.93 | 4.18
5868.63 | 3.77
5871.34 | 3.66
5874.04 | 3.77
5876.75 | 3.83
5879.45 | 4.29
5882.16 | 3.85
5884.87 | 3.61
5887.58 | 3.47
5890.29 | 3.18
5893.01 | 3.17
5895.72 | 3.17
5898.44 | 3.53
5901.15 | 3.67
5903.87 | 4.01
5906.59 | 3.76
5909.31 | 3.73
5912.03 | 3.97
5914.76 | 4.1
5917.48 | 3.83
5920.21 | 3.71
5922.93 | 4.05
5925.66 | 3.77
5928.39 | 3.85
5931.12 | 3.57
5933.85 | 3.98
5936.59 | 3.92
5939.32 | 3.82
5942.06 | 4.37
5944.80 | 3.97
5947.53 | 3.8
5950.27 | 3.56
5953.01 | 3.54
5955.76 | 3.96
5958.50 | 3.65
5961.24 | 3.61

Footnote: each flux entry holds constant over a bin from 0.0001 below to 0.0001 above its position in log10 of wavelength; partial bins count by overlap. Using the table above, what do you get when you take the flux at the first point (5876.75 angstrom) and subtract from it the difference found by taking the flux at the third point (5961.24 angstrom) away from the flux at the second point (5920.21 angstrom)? 3.73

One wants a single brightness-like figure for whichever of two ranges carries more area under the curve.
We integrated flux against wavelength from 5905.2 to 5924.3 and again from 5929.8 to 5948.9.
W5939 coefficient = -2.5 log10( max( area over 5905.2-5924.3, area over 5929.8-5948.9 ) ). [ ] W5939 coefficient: -4.69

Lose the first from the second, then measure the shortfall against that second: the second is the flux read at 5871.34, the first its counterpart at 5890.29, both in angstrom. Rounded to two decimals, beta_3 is 0.13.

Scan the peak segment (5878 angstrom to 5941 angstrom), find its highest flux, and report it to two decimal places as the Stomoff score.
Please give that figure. 4.29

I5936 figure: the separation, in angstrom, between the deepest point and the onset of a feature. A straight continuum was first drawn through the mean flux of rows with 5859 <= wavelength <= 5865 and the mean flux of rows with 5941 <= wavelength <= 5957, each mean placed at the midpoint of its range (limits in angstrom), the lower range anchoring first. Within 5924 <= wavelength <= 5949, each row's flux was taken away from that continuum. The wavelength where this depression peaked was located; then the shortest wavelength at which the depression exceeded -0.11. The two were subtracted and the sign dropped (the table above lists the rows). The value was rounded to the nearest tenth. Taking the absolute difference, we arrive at 5.5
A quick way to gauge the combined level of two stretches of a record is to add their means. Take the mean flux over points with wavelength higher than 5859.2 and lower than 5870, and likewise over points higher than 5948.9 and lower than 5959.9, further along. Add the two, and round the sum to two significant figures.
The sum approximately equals 7.6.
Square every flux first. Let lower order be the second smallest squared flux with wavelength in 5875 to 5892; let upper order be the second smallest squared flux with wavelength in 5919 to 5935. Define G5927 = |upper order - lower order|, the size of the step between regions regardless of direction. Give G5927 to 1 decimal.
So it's 1.7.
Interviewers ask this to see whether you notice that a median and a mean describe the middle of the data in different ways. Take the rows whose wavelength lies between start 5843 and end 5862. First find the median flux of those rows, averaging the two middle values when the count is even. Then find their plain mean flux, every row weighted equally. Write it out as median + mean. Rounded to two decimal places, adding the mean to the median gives 7.99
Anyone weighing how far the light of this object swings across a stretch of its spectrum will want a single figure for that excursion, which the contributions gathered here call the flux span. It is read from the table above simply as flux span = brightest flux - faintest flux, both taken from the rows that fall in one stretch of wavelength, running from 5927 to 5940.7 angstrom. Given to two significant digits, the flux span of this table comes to 0.41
